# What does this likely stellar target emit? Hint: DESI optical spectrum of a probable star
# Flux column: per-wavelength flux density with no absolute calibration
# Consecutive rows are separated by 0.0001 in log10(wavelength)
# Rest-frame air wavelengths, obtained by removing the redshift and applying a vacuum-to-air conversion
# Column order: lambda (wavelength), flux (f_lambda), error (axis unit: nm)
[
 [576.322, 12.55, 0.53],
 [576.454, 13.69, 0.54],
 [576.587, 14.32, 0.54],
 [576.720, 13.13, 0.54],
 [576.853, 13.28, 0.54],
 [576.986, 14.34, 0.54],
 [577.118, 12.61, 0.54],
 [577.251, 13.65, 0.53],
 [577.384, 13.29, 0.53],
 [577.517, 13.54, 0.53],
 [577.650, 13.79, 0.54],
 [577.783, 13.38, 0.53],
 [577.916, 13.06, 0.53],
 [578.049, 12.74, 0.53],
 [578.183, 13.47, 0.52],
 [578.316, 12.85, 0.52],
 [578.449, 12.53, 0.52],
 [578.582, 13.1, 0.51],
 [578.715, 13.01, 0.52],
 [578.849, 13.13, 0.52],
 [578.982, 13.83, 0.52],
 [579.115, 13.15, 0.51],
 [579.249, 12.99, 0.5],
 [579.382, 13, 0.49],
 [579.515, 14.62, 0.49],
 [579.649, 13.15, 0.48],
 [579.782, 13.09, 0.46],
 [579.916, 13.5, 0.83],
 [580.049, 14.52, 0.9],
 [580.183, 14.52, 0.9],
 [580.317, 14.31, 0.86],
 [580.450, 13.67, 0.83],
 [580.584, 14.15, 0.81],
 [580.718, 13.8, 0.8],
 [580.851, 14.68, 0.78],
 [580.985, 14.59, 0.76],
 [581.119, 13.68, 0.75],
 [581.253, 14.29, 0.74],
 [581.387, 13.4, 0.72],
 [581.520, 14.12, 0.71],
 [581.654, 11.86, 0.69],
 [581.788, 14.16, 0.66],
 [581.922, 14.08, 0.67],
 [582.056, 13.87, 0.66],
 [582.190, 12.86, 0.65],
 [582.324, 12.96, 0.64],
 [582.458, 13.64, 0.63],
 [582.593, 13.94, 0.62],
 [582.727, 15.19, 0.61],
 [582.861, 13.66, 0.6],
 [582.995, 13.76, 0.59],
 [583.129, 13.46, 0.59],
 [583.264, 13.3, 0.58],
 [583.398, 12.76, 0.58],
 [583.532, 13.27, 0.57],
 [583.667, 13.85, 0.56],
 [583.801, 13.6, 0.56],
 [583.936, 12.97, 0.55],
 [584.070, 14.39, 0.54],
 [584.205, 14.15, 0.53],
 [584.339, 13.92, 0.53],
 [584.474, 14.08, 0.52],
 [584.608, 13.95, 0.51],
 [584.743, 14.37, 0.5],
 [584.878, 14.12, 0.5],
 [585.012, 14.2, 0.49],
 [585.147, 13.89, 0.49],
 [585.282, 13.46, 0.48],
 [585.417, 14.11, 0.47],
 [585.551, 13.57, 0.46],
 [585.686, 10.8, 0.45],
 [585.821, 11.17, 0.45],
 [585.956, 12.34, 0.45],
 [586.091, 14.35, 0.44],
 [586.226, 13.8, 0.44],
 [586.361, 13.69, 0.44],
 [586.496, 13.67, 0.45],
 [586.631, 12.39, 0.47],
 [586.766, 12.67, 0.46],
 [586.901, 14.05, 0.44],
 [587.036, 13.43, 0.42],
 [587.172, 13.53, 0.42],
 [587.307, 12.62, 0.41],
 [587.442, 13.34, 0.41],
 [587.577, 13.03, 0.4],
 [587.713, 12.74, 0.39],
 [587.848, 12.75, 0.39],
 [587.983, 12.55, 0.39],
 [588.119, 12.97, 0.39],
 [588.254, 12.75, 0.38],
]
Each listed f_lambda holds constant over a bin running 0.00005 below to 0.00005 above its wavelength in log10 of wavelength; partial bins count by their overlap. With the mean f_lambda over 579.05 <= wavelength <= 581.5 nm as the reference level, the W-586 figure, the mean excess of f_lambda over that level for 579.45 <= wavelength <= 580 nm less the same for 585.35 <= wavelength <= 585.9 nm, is 1.2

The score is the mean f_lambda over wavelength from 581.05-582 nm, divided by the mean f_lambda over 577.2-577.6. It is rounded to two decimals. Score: 1.01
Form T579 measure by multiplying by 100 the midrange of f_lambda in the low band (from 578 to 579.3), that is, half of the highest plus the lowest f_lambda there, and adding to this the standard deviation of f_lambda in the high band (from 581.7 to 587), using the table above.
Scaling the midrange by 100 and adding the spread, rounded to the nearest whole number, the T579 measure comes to 1319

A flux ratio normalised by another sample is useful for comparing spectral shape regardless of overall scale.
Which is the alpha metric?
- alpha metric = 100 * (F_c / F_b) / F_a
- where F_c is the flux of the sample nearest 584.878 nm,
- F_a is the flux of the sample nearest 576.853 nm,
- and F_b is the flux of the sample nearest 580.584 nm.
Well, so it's 7.5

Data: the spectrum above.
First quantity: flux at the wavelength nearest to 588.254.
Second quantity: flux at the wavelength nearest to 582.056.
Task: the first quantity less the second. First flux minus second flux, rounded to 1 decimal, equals -1.1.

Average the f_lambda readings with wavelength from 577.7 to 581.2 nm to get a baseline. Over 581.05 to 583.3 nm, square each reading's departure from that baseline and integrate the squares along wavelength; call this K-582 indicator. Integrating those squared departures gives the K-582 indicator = 1.11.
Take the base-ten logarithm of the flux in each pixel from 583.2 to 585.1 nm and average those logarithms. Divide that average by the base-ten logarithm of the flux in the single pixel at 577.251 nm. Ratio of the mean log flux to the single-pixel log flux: 1.00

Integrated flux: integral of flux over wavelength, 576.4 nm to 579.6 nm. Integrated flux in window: 42.7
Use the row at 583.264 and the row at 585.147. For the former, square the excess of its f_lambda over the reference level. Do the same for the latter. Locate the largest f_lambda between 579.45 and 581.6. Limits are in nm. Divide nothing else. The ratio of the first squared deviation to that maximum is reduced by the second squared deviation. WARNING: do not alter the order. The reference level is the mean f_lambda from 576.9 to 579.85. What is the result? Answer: -0.36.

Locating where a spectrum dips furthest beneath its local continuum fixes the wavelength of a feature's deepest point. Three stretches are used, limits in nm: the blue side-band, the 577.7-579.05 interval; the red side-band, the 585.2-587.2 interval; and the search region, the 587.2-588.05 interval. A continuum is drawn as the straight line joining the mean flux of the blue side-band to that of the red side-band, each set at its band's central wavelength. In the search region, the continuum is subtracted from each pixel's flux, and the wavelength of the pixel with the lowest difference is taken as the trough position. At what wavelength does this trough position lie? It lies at 587.983 nm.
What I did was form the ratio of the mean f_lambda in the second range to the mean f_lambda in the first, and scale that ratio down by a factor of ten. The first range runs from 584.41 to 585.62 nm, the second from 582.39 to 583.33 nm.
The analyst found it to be 0.099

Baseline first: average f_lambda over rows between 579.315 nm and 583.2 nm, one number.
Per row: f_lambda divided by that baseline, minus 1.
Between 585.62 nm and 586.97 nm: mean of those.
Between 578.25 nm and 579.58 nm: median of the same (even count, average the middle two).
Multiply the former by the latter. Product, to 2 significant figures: 0.0036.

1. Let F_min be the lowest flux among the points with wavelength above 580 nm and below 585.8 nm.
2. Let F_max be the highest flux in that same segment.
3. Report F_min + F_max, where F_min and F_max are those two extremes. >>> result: 26.0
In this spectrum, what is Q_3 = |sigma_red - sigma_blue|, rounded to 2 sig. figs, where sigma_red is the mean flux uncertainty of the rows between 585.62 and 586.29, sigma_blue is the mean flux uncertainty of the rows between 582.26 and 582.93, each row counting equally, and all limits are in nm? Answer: 0.17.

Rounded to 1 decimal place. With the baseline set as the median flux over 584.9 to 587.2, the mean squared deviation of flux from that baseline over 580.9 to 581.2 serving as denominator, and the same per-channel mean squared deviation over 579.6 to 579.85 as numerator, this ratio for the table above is 0.4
